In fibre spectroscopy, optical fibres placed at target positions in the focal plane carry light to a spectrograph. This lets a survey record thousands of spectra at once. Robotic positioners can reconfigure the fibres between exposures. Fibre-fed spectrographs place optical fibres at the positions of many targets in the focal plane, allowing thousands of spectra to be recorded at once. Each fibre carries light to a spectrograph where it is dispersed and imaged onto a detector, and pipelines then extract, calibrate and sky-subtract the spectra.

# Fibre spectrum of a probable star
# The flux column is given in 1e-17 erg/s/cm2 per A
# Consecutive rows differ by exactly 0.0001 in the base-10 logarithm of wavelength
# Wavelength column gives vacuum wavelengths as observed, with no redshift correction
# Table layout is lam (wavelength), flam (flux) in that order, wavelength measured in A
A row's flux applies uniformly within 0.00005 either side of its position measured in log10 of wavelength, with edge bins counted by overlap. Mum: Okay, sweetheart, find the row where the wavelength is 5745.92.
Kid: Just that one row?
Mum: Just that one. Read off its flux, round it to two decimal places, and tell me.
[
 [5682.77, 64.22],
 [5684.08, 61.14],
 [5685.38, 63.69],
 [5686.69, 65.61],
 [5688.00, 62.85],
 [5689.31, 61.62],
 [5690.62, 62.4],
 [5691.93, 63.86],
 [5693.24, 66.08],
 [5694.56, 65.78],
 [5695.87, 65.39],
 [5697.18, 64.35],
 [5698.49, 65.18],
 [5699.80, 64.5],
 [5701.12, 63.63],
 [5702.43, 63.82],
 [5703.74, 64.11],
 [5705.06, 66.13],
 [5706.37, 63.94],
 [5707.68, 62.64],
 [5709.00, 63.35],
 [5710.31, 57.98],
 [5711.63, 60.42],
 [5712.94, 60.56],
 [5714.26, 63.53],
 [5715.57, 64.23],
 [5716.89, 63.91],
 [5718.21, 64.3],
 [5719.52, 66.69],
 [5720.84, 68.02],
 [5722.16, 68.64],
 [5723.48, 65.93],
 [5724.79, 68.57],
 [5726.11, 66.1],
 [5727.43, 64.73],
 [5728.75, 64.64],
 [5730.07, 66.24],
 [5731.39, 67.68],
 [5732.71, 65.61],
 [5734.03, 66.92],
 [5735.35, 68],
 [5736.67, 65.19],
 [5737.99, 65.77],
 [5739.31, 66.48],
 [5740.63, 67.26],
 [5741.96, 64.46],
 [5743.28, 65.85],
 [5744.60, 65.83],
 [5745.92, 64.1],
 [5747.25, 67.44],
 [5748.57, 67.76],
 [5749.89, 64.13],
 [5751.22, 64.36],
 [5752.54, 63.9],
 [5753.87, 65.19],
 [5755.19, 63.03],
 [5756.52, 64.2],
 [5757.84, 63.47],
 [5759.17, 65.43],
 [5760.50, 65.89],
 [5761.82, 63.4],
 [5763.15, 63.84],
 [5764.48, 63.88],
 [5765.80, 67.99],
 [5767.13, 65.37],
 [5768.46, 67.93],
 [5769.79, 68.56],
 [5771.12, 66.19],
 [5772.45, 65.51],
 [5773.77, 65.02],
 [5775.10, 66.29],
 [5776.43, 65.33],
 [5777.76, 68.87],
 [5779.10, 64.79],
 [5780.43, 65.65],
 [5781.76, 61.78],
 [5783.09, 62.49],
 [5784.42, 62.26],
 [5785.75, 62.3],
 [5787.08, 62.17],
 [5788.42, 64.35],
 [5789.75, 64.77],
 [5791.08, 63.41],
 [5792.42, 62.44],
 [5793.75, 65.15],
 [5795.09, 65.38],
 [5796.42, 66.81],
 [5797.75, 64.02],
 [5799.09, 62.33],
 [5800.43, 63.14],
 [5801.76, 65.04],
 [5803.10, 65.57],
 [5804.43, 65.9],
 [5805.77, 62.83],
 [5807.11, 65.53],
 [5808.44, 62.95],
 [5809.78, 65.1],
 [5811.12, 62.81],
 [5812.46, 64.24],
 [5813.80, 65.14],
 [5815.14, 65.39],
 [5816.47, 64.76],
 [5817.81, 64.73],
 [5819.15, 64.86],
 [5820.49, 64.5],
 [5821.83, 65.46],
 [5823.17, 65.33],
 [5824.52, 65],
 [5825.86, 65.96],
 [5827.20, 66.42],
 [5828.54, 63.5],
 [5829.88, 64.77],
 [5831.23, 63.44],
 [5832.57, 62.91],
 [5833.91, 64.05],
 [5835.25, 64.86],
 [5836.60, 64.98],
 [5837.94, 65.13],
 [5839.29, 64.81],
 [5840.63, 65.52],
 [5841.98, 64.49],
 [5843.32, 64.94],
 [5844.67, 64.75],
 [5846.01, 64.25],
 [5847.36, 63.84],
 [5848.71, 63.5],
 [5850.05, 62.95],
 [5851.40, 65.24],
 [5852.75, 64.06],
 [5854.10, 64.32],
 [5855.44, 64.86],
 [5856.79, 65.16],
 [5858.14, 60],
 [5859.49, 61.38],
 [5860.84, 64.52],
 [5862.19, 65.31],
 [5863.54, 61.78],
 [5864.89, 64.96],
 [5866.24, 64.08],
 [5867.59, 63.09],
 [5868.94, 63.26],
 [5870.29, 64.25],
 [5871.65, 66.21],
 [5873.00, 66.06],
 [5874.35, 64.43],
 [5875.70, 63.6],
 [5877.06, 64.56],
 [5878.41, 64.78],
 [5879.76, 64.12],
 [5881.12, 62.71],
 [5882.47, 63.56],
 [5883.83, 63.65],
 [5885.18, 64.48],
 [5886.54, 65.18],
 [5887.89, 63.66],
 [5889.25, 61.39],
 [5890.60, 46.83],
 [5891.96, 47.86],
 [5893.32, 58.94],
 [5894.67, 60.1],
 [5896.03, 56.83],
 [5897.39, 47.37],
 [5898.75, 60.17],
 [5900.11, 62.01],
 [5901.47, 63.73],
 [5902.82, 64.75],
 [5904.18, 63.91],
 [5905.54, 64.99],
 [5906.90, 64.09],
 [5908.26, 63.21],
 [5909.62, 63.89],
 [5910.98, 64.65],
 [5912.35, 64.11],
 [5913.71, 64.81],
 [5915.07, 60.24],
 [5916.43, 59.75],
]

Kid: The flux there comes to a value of 64.10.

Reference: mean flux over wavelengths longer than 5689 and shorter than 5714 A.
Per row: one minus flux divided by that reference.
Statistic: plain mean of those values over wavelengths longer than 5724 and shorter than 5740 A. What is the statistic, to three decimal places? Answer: -0.045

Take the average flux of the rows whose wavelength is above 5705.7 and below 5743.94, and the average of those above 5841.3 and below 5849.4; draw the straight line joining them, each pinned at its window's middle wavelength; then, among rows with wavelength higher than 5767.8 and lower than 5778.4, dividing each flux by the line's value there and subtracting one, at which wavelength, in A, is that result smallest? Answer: 5773.77 A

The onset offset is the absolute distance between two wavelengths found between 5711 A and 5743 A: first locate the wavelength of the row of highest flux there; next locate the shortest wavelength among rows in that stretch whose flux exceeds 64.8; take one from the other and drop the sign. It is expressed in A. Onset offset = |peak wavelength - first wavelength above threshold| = 2.6 A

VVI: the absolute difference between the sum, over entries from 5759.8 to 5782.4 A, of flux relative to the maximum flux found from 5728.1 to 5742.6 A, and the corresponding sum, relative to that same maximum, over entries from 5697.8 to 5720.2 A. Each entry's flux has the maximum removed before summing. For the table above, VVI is 37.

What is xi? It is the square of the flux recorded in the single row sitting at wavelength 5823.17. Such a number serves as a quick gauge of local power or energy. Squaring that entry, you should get 4268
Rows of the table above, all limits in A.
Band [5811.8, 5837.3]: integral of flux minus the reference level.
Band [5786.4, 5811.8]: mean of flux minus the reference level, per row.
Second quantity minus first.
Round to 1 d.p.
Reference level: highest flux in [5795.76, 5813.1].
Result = 49.8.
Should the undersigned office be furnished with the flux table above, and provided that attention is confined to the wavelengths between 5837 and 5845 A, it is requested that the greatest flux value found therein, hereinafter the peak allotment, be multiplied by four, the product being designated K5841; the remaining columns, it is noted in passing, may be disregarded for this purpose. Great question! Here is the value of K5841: 262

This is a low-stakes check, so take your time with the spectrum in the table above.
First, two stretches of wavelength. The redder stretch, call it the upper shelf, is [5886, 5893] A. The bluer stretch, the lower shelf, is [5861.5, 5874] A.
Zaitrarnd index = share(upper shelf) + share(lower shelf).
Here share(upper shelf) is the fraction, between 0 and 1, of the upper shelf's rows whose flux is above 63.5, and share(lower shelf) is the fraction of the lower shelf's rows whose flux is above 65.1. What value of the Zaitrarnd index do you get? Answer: 0.73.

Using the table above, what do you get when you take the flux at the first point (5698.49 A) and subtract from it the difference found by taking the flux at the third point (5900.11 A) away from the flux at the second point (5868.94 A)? 64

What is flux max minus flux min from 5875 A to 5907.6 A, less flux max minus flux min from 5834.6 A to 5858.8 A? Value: 13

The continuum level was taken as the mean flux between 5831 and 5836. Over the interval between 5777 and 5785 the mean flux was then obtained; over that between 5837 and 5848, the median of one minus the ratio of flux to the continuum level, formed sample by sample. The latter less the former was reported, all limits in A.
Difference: -64.3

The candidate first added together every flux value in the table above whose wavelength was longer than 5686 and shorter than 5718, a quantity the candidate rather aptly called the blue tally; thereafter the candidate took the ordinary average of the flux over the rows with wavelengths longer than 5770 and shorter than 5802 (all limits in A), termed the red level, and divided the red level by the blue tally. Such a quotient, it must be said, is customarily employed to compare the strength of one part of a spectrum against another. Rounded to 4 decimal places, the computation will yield 0.0422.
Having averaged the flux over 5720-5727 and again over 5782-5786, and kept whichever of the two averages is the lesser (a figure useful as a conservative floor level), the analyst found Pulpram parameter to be 62.4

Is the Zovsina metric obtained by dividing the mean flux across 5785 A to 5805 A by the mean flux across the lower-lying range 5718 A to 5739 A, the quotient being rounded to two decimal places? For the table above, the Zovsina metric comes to 0.97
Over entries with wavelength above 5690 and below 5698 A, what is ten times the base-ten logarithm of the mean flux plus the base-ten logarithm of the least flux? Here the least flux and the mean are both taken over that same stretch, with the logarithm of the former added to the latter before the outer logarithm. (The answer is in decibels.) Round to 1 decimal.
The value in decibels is 18.2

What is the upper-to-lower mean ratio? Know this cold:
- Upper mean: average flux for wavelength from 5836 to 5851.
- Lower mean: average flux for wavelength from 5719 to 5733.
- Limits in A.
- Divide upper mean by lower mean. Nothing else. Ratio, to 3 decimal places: 0.968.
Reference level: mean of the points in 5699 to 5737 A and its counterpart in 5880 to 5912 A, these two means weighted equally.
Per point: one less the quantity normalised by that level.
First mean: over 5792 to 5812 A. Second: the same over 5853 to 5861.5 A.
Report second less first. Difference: 0.015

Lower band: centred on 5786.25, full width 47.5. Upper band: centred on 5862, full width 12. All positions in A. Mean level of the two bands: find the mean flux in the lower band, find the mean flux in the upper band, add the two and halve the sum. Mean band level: 64.1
